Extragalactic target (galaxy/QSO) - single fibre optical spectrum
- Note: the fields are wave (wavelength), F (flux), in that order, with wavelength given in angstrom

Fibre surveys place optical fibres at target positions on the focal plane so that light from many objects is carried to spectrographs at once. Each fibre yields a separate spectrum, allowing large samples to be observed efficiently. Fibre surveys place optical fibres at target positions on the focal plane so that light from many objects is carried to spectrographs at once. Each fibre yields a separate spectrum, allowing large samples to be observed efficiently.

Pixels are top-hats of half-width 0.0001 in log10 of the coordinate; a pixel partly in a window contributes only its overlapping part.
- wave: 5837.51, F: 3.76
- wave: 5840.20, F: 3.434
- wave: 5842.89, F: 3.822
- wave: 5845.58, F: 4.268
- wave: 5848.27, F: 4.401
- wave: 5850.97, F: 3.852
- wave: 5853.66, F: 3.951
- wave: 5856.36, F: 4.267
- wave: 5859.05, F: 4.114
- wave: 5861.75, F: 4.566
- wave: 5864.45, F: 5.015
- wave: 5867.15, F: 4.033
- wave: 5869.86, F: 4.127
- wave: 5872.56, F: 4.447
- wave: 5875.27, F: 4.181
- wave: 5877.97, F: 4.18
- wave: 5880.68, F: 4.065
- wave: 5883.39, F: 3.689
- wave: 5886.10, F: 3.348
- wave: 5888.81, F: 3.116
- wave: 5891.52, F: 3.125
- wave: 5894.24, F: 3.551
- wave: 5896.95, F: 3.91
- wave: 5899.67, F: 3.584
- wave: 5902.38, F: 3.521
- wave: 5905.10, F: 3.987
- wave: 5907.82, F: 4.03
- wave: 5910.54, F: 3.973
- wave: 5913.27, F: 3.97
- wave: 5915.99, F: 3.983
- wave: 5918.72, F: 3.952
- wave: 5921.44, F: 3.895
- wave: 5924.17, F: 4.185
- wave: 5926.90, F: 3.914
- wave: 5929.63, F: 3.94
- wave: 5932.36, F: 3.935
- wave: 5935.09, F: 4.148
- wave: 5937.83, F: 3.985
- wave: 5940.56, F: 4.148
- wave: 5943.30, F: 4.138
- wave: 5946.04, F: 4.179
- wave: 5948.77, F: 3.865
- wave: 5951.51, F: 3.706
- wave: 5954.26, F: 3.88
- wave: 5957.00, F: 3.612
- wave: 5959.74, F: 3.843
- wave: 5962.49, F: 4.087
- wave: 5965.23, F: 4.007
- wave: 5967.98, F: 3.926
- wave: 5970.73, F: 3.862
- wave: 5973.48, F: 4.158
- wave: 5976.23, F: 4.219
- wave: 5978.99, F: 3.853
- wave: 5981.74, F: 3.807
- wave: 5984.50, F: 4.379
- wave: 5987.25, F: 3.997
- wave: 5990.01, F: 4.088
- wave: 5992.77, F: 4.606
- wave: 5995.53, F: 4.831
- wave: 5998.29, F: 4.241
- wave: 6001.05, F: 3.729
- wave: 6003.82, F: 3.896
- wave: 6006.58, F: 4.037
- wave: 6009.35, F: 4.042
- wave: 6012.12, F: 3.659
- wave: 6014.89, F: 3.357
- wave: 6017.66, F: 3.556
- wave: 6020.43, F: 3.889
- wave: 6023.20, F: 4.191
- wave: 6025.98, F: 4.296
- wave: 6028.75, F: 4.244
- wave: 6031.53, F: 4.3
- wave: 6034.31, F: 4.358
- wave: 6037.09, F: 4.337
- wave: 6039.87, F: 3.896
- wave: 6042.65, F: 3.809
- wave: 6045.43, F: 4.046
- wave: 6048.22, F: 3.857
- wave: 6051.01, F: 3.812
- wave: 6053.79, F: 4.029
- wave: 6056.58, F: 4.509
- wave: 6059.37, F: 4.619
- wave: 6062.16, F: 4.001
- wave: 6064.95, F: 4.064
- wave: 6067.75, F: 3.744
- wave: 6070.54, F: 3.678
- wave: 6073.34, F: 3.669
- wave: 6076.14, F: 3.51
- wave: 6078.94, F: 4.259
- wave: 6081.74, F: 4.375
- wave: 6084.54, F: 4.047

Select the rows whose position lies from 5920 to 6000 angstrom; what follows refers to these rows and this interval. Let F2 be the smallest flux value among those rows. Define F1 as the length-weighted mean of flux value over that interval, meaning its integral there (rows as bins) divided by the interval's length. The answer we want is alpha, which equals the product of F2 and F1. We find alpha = 14.6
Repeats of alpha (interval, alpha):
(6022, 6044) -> 15.9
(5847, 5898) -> 12.5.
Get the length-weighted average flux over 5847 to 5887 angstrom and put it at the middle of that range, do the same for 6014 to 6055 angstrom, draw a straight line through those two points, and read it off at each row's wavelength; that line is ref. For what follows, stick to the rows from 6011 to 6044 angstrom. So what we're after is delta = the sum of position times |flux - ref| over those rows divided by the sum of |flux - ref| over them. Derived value 6024.8 angstrom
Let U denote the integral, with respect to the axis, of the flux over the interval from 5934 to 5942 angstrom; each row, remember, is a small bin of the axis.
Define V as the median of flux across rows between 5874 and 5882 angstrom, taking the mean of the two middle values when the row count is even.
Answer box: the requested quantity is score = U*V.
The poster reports 137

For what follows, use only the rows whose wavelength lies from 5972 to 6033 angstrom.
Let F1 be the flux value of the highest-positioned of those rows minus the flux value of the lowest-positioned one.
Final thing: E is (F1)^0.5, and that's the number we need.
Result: 0.38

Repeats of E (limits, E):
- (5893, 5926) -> 0.80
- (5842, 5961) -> 0.14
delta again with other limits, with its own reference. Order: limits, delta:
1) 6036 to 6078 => 6059.3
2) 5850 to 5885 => 5866.0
